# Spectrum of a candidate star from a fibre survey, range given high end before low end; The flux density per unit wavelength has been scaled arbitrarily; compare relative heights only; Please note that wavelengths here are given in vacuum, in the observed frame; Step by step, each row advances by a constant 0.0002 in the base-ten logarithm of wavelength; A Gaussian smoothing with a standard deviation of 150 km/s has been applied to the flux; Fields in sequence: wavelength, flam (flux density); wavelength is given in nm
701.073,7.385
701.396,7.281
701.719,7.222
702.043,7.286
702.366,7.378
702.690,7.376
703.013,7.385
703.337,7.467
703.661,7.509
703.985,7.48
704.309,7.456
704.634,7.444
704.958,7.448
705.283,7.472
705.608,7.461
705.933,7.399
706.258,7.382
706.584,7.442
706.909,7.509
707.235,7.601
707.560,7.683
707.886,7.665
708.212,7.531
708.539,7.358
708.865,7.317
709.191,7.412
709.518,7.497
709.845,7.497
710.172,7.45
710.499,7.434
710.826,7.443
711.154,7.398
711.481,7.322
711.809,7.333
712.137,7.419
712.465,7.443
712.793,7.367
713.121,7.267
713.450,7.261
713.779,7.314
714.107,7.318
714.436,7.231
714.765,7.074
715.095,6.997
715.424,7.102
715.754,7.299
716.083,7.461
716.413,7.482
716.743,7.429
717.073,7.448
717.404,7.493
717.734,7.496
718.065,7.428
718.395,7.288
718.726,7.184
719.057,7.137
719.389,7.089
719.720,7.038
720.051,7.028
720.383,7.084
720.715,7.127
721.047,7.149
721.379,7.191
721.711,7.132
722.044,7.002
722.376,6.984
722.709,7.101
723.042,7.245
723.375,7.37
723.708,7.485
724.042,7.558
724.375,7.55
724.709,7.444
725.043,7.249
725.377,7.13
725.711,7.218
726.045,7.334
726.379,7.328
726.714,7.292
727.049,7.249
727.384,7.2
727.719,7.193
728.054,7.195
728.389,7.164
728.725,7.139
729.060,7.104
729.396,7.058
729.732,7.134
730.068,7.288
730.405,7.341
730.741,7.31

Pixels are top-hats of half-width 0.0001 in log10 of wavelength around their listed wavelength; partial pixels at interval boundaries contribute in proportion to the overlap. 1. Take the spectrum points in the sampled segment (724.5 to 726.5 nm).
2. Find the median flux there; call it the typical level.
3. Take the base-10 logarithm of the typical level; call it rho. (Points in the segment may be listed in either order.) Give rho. 0.863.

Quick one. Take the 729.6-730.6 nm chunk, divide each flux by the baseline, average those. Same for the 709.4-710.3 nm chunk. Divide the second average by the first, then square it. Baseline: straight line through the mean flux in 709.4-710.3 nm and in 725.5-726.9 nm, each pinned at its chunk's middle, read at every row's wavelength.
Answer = 1.00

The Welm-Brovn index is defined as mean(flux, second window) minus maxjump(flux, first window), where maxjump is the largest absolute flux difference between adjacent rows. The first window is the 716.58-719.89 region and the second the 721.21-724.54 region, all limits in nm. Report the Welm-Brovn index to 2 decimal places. 7.12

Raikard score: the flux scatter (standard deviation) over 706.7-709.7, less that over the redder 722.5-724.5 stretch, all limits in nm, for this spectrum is -0.05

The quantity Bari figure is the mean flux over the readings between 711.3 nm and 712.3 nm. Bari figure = 7.36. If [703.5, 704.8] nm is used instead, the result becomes 7.47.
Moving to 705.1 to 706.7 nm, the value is 7.43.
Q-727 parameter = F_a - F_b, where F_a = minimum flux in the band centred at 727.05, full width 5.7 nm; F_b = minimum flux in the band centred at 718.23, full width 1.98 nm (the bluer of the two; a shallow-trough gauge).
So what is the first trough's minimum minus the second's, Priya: -0.08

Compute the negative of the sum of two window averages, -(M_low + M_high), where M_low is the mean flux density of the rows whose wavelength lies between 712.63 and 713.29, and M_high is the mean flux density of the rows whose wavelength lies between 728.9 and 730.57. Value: -14.5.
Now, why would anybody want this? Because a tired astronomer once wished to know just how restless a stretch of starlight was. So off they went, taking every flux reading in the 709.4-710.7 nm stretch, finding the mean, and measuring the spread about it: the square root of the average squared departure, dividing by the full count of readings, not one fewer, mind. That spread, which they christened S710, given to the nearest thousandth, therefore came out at 0.028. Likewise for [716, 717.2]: 0.019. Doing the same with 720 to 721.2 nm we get 0.046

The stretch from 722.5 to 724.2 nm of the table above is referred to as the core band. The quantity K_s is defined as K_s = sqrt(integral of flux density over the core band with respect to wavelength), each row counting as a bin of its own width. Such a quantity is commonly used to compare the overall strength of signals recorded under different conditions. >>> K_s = 3.5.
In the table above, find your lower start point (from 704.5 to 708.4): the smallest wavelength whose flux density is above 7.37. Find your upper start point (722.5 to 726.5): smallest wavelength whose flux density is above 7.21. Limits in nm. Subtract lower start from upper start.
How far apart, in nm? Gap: 18.41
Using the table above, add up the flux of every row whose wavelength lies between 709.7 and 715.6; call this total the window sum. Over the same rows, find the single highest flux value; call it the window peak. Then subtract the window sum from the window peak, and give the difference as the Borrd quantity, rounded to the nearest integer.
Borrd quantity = -124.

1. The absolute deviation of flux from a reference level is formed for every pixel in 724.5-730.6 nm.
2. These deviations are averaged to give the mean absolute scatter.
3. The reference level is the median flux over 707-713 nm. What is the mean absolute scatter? 0.21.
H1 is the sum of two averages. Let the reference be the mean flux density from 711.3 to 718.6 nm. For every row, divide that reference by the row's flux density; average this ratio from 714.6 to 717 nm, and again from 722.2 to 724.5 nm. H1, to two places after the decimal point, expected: 2.01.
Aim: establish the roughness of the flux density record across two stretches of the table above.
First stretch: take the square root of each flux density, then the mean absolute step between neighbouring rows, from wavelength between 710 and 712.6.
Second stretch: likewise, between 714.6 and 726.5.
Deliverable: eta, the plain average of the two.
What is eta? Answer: 0.0108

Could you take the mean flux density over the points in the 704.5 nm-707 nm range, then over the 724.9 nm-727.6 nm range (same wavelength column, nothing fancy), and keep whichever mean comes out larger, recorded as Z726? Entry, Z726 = 7.44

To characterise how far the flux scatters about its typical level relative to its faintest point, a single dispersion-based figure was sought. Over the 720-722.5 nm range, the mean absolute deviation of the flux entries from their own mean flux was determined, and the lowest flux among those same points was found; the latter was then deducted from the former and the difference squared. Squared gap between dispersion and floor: 48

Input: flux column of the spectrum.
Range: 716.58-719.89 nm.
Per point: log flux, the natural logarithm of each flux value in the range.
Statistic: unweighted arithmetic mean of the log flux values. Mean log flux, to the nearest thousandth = 1.988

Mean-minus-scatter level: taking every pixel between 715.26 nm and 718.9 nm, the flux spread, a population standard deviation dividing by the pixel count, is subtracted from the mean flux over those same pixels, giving 7.24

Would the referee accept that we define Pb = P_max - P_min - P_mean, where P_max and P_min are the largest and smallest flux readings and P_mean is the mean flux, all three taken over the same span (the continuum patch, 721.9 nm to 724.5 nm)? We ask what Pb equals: -6.71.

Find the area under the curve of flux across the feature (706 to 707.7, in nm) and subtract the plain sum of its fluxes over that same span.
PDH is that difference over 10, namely -2.5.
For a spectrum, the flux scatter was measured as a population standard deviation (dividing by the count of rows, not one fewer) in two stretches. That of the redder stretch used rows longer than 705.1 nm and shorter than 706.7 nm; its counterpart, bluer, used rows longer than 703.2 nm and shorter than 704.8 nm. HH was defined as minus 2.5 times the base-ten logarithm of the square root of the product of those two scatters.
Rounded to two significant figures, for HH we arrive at 3.9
